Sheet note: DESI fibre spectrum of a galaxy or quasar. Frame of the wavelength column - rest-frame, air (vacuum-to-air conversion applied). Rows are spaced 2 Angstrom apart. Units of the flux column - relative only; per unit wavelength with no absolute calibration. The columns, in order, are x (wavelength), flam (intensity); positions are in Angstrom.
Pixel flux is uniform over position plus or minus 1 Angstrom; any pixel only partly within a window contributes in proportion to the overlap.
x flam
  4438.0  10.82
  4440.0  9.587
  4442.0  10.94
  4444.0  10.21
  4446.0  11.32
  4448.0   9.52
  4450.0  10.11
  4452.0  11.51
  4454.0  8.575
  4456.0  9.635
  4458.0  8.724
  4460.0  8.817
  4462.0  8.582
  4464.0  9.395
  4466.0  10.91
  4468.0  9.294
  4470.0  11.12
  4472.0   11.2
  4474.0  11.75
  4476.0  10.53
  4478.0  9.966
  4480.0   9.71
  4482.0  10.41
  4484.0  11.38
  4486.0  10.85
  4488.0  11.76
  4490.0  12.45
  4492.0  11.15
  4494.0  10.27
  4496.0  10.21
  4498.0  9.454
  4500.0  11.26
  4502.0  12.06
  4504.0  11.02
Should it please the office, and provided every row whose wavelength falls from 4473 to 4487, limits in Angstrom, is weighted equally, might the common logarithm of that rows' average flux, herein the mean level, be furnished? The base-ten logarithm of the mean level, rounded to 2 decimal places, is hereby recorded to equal 1.03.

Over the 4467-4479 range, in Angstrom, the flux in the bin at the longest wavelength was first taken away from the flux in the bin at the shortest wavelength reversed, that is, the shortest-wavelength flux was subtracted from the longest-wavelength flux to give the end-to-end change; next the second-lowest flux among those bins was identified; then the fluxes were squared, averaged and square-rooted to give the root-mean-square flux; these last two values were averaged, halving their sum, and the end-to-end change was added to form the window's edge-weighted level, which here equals 11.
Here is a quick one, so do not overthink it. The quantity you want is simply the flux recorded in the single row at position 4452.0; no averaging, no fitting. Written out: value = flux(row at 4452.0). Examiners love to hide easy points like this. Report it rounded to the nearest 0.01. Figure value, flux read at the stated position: 11.51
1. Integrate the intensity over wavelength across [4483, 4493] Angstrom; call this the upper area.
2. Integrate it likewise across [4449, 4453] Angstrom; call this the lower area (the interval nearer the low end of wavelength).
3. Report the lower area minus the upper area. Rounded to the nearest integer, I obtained -72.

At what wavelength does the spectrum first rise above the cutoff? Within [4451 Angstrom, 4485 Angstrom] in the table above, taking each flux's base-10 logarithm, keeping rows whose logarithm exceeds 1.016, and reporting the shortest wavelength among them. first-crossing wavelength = 4452.0 Angstrom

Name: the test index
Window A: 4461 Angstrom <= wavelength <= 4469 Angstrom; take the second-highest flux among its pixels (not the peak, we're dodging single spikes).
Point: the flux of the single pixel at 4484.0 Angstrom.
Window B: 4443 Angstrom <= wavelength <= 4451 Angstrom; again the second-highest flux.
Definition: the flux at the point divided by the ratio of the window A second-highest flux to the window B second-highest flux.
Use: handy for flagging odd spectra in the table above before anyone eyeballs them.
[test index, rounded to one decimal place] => 12.4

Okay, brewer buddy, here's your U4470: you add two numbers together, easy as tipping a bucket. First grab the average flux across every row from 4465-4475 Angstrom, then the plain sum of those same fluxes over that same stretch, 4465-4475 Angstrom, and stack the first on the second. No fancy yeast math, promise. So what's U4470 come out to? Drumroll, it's 65.1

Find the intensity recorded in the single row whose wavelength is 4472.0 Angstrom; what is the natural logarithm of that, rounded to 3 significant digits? 2.42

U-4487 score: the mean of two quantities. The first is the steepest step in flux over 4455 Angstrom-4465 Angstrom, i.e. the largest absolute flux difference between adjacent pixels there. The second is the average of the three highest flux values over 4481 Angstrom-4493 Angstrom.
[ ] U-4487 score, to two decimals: 6.39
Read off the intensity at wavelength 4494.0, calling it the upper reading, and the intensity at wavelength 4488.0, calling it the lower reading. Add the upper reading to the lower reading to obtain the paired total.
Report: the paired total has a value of 22.0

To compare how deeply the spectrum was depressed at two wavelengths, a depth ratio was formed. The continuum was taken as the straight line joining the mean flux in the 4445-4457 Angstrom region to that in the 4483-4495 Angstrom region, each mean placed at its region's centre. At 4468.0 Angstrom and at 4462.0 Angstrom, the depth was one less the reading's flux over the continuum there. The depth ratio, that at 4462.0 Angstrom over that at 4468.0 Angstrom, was 1.4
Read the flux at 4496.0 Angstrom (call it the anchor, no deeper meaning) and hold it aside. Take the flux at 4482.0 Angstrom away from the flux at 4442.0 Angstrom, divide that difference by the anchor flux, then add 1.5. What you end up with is 1.6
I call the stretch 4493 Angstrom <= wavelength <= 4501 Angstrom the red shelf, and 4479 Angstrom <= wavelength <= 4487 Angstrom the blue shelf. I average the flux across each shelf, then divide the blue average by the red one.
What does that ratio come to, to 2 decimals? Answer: 1.03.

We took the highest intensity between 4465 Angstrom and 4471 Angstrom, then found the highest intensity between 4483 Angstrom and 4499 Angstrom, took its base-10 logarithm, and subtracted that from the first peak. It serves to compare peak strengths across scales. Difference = 10.0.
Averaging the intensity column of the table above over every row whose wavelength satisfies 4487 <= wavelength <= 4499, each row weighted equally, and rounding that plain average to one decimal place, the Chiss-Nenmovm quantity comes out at 10.9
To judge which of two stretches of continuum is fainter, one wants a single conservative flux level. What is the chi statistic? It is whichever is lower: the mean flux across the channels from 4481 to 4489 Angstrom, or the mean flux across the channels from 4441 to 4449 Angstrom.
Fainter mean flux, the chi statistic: 10.5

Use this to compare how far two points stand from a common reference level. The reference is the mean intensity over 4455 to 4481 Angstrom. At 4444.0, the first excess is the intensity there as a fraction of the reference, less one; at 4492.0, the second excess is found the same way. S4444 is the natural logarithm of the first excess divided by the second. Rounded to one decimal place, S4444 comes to -1.6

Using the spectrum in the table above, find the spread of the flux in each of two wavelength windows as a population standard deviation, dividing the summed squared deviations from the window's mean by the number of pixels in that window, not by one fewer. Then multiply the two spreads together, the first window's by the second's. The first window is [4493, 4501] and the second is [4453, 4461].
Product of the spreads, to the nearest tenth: 0.3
